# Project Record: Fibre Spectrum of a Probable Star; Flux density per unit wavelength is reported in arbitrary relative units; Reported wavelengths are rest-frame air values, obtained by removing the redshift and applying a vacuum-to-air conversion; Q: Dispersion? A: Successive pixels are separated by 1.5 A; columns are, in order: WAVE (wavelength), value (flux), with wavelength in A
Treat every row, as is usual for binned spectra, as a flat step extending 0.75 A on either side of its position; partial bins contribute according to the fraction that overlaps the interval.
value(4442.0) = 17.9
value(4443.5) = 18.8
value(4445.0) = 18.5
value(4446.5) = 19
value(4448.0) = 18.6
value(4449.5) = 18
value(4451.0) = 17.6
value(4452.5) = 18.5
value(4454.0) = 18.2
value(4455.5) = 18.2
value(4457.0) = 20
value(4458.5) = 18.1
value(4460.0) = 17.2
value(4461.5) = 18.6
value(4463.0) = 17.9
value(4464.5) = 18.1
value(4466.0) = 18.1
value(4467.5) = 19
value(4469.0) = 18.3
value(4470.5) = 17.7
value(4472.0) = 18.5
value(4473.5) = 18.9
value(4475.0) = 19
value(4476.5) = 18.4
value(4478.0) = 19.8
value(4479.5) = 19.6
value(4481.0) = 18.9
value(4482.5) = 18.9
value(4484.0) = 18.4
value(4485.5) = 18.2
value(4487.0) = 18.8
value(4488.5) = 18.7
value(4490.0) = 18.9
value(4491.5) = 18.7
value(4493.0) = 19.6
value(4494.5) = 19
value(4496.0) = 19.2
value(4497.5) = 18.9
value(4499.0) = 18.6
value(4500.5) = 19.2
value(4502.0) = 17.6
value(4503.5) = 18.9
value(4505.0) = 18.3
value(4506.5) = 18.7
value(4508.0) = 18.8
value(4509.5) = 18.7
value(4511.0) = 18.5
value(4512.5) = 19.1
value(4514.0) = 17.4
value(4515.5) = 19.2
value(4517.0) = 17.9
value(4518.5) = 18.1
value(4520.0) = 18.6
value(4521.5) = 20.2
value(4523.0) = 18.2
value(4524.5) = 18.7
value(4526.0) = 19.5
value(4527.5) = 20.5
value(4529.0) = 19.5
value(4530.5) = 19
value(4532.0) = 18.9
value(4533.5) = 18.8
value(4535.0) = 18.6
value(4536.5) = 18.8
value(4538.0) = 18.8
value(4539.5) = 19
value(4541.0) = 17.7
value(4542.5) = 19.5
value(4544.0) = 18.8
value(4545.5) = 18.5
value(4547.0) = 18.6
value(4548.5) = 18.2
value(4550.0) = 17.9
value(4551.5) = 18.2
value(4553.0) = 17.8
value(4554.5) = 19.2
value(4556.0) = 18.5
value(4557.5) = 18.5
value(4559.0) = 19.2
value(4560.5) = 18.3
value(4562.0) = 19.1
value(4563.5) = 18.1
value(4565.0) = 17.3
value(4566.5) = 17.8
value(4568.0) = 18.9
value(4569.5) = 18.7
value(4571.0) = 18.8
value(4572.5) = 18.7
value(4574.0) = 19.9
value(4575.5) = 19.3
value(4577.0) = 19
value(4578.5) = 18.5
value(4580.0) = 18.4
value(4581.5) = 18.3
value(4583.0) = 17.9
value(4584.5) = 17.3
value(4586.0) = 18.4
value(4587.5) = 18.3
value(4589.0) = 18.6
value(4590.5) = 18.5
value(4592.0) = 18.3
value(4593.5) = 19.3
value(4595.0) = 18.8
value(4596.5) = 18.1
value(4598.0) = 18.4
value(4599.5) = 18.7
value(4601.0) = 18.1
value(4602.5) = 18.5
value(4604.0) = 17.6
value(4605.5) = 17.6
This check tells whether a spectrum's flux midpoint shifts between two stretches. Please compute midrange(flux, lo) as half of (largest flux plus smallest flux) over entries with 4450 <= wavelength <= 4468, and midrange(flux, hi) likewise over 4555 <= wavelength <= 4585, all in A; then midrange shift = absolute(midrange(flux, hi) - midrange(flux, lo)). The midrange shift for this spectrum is 0.00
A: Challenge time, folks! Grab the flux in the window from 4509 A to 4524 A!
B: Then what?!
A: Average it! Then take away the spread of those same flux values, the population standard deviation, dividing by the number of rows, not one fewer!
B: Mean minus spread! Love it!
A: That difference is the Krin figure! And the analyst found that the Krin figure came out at 17.8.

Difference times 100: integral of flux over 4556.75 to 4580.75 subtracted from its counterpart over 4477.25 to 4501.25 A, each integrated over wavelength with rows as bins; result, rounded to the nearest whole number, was 735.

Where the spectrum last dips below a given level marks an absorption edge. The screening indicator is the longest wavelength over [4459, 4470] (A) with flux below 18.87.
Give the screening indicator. 4469.0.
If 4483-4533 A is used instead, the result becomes 4524.5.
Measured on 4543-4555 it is 4553.0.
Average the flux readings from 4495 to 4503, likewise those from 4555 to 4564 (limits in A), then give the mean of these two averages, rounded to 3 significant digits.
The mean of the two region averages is 18.7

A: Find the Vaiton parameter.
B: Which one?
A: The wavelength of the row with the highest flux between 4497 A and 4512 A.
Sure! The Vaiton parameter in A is 4500.5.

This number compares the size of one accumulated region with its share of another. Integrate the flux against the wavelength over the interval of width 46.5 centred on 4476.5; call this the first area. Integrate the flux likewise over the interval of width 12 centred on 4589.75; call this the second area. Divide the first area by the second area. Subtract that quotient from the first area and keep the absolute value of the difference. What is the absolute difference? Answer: 864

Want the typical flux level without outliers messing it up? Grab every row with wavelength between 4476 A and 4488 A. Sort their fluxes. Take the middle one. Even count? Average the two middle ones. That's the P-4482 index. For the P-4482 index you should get 18.85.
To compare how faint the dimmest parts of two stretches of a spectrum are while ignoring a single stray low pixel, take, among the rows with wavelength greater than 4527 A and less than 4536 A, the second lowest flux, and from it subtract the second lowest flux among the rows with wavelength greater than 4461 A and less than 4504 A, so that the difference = 1.1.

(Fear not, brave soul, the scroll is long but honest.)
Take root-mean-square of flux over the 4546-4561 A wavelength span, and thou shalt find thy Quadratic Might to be 18.4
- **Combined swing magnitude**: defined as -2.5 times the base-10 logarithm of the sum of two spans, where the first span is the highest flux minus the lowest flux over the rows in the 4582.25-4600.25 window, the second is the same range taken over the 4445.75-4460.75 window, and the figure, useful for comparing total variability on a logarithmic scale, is -1.7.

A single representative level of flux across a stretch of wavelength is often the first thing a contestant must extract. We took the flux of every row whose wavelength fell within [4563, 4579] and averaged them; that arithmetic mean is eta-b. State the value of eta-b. 18.6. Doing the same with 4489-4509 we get 18.8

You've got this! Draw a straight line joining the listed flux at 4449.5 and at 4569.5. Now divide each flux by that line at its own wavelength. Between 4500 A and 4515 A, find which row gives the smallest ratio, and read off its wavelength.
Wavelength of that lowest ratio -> 4514.0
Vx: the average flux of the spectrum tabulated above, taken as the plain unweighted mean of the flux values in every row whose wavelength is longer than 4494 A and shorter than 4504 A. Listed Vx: 18.8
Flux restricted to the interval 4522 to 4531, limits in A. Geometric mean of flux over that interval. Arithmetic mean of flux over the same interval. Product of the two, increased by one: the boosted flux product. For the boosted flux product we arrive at 371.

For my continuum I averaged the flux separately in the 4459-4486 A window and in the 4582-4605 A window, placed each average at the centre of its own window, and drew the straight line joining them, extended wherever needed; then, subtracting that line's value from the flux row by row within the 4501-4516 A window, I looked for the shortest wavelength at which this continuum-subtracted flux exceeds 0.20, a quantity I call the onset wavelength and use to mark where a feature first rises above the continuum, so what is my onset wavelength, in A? 4503.5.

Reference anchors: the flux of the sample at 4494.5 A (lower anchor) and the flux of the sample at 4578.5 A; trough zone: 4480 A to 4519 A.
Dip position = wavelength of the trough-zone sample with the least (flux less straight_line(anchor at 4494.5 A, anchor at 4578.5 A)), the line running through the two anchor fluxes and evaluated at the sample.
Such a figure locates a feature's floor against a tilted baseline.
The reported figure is 4514.0 A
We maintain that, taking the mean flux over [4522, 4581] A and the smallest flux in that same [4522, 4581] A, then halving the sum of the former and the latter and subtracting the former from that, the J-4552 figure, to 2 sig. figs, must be -0.71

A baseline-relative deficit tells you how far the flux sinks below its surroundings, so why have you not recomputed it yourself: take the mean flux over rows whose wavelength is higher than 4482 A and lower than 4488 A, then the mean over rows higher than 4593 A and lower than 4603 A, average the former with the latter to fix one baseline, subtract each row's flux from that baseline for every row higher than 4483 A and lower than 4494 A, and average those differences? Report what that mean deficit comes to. -0.2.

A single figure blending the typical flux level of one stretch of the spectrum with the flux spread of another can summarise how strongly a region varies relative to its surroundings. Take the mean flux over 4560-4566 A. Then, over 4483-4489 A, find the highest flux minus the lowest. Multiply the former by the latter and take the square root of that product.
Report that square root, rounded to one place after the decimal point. 3.3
